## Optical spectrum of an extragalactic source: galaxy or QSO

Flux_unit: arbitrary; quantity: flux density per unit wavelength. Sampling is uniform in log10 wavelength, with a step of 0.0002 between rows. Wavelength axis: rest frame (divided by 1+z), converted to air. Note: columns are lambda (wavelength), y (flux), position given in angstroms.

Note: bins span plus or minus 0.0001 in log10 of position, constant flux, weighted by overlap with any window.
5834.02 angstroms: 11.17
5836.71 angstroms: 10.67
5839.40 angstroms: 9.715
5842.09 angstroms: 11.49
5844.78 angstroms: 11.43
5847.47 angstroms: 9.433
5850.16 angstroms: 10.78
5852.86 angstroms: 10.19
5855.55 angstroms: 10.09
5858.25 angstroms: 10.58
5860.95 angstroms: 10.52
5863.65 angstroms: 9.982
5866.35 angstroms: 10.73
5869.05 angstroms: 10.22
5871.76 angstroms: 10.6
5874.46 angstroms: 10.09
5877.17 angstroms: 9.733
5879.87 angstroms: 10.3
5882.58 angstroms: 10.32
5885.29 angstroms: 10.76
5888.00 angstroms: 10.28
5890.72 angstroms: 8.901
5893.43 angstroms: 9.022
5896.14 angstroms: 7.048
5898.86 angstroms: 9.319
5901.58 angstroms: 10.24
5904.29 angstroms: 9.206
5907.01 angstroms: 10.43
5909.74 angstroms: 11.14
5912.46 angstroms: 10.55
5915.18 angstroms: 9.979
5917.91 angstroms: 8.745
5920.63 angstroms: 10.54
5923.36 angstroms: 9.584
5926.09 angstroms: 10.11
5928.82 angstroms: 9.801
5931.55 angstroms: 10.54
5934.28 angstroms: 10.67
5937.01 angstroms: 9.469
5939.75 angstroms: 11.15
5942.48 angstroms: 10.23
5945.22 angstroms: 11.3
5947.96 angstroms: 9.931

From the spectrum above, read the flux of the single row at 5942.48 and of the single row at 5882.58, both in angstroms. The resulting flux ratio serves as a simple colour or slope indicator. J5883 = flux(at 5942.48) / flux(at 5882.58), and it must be 0.99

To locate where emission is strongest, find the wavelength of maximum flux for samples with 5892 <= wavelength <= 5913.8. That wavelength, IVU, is 5909.74 angstroms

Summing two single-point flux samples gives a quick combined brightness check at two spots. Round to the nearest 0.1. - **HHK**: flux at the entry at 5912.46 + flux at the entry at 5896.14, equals 17.6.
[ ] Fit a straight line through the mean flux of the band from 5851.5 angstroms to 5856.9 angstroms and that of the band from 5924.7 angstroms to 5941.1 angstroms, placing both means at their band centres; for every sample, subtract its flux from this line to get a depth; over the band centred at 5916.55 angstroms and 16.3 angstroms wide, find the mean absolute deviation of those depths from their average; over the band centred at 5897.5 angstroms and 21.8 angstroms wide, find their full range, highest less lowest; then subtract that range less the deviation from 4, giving 1.3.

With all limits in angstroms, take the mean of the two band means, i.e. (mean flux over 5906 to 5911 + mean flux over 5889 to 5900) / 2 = 9.7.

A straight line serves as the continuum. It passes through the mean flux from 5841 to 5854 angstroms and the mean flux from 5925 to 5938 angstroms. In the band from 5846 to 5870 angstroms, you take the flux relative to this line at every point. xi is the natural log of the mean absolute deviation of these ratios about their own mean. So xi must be -3.5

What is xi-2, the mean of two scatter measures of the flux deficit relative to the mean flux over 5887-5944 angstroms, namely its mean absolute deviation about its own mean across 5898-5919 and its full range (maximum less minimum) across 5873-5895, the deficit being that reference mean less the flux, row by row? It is 1.3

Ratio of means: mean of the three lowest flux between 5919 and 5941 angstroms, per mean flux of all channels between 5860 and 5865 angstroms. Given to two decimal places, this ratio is 0.94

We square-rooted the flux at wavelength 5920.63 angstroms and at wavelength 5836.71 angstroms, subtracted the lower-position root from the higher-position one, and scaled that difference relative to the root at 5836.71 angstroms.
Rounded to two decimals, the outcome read -0.01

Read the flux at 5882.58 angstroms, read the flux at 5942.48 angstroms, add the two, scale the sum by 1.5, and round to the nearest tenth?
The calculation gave 30.8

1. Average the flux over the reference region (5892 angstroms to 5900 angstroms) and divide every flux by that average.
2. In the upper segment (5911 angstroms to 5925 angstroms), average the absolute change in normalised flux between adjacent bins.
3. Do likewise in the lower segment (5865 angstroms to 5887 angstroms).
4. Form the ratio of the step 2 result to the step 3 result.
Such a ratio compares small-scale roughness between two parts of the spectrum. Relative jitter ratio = 2.9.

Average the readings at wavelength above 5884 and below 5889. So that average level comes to 10.5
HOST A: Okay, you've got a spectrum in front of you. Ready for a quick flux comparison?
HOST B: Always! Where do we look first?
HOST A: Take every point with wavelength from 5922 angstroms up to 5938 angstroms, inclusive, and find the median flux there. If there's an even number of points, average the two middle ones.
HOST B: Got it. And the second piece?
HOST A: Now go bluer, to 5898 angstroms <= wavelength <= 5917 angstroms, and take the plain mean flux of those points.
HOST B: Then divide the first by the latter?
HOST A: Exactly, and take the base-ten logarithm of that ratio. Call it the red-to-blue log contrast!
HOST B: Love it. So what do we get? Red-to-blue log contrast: -0.007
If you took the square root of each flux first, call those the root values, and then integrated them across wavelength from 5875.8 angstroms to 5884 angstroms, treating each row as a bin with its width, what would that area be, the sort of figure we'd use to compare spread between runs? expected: 26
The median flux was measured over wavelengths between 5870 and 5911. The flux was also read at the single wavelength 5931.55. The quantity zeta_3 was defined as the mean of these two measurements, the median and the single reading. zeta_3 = 10.4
